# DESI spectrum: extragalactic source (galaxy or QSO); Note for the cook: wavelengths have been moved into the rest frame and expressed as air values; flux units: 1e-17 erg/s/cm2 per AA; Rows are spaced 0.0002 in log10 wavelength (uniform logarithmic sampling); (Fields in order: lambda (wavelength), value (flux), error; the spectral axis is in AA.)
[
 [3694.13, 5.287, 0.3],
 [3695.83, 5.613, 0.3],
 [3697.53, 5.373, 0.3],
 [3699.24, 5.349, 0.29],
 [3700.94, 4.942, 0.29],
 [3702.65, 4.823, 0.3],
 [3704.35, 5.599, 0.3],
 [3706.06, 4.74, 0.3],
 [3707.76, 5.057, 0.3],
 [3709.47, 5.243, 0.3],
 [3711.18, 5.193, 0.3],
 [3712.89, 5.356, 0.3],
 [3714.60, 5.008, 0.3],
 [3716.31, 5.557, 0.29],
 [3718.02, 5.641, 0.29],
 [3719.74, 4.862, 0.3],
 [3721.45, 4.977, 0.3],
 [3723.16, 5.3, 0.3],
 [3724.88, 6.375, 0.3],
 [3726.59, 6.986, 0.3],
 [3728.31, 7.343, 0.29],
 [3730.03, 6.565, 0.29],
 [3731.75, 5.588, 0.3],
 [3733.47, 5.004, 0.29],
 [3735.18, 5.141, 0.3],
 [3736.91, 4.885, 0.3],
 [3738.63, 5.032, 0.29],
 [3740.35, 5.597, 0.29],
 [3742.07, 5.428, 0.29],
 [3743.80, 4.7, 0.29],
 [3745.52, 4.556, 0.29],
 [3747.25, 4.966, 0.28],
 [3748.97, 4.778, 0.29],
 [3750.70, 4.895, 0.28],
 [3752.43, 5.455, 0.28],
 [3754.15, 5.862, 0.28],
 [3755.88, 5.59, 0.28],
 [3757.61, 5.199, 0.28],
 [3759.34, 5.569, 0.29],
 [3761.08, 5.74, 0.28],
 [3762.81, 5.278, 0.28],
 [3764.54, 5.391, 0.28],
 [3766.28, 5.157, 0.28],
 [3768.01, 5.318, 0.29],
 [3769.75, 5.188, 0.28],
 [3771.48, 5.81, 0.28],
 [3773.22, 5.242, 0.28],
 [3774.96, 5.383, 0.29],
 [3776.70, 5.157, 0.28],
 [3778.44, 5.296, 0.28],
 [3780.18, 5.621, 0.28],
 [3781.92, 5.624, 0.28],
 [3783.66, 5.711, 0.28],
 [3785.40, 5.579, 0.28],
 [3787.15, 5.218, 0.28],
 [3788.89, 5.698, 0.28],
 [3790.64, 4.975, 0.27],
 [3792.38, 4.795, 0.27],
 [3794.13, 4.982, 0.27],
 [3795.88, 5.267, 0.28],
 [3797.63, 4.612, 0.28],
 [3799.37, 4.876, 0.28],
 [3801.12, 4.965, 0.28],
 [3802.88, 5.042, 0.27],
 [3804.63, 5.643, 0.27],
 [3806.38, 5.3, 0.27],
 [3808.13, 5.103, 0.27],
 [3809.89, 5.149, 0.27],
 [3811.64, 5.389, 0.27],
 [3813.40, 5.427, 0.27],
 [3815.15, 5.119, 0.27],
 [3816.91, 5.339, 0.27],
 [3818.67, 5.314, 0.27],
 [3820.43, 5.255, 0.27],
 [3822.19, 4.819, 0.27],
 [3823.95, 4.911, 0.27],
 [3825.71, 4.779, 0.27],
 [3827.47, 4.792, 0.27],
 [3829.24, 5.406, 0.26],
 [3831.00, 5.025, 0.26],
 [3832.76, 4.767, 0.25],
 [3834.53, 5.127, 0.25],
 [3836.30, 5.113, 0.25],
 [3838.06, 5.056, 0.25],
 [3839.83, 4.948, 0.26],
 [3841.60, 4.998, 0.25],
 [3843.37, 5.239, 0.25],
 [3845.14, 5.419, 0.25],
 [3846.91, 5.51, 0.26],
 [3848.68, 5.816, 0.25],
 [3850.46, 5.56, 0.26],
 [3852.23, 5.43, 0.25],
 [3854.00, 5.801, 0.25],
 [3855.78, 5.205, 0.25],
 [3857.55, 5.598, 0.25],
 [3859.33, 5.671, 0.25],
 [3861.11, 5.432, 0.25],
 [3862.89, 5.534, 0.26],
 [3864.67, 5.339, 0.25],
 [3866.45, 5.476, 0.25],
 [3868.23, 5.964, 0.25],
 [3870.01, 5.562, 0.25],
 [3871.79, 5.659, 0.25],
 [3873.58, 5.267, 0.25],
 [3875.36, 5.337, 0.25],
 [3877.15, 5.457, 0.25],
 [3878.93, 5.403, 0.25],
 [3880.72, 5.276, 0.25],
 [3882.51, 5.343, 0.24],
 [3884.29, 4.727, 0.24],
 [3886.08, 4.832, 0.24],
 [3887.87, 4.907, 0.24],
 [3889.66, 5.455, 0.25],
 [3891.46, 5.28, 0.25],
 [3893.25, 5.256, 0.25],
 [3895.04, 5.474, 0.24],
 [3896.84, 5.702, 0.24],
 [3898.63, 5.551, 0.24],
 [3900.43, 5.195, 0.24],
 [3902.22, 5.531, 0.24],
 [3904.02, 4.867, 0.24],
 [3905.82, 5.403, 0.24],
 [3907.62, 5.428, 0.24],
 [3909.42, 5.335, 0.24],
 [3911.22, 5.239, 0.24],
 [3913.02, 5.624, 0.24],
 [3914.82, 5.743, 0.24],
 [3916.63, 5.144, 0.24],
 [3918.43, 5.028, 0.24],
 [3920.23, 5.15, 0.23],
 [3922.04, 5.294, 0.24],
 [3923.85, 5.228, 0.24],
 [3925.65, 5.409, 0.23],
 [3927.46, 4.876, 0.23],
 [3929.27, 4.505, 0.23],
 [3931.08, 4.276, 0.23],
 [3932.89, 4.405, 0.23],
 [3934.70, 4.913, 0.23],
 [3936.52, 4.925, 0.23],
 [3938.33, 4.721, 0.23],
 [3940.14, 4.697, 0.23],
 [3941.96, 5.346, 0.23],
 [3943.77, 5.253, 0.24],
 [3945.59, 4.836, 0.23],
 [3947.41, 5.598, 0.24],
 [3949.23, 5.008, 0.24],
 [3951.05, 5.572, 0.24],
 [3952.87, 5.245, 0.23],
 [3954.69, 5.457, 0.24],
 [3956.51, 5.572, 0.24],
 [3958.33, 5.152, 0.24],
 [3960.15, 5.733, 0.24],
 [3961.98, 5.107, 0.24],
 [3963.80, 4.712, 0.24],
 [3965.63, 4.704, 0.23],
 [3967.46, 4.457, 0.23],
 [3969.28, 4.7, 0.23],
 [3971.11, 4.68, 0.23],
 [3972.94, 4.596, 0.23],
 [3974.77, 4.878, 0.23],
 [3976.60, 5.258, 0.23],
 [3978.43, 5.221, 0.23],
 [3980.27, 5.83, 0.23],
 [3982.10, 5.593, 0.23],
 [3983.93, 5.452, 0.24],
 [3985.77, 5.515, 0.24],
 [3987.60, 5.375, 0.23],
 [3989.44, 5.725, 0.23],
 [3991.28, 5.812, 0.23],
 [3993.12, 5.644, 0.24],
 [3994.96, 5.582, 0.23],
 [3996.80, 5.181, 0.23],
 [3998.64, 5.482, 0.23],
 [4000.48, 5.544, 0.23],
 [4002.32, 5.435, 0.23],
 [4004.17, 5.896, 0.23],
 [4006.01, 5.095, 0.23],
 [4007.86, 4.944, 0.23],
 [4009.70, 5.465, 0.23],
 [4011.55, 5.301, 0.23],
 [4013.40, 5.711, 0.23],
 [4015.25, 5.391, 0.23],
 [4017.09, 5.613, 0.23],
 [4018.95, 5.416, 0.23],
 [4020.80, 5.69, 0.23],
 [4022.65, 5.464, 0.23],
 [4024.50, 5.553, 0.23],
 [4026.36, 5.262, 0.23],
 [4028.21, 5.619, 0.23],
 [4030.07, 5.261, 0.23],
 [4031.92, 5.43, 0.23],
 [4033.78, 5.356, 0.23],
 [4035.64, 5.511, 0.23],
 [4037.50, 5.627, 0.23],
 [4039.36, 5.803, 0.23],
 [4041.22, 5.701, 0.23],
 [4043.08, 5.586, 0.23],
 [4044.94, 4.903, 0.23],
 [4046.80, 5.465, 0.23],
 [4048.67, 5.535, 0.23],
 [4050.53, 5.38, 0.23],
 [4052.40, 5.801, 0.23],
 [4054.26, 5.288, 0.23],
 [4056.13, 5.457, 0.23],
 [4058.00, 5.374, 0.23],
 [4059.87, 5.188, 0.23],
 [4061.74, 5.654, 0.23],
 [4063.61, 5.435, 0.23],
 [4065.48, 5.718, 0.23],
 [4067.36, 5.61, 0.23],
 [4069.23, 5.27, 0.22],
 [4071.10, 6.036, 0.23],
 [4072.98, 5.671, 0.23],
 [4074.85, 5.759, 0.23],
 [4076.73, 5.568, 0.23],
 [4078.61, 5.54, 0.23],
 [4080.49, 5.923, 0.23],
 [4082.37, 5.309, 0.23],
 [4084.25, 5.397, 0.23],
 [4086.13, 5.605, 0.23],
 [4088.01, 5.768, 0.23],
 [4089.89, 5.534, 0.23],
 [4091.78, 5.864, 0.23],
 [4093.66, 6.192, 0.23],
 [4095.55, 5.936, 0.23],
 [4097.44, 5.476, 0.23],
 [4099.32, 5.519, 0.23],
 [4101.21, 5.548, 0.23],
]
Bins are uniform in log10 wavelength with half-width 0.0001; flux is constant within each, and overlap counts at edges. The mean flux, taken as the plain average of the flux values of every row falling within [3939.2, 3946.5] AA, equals 5.03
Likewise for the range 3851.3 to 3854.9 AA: 5.62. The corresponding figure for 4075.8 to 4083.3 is 5.58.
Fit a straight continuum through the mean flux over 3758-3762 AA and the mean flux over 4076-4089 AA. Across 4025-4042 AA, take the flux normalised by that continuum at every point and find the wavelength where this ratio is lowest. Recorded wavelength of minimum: 4030.07 AA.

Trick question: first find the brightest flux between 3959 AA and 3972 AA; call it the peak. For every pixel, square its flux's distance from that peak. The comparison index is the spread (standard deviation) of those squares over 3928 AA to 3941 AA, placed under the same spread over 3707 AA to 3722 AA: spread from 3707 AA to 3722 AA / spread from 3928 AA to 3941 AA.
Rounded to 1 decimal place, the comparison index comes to 0.5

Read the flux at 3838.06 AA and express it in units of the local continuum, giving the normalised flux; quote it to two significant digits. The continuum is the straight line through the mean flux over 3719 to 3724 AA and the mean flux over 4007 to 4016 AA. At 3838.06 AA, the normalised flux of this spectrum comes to 0.98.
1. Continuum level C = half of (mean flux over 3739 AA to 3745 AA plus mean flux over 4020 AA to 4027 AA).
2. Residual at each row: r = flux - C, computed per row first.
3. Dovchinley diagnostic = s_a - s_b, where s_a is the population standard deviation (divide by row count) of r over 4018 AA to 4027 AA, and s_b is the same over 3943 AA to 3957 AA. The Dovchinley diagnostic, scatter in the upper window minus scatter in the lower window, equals -0.12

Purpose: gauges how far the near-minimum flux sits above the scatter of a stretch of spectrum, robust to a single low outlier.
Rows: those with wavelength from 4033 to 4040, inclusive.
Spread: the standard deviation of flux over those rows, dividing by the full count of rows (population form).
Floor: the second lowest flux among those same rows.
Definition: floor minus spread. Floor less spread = 5.35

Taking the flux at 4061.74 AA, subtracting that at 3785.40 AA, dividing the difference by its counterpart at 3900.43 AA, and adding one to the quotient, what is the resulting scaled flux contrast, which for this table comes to 1.01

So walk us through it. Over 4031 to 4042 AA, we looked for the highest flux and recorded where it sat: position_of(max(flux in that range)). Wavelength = 4039.36 AA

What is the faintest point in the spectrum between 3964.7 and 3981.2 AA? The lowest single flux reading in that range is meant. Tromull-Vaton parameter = 4.457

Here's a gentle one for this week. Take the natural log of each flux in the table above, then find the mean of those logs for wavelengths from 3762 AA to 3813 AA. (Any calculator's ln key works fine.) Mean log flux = 1.66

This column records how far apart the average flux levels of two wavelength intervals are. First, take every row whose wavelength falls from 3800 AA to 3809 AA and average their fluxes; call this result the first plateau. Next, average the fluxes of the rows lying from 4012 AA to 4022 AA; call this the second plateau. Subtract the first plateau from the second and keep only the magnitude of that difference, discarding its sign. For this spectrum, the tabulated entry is 0.35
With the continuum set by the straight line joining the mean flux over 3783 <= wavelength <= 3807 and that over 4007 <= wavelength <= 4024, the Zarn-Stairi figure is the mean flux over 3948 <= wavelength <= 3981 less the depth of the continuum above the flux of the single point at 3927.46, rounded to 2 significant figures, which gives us 4.6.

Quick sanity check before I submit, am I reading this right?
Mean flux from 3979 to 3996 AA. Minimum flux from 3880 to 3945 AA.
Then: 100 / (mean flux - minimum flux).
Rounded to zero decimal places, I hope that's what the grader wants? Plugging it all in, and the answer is 75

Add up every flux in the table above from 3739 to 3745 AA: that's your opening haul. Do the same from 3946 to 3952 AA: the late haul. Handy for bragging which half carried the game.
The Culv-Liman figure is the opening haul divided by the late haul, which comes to 0.97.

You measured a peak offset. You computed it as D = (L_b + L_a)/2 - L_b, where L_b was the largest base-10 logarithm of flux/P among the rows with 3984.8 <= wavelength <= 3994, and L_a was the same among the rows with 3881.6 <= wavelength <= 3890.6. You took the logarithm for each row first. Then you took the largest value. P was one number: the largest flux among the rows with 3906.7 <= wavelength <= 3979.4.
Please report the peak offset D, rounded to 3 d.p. -0.014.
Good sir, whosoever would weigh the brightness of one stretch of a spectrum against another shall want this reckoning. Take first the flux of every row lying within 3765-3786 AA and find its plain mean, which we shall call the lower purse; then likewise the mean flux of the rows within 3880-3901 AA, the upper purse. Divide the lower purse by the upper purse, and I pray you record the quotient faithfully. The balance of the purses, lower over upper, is 1.03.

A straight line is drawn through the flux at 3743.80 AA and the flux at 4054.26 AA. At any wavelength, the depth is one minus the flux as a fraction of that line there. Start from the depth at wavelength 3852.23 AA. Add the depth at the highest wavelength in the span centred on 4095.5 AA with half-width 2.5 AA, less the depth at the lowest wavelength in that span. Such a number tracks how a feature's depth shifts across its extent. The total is 0.03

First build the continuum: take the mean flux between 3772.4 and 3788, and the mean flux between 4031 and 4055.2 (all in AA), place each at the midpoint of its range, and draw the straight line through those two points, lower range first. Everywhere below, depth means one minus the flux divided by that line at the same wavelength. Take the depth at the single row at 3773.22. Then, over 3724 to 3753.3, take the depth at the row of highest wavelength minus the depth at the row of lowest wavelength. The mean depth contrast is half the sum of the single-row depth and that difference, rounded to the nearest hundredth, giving 0.10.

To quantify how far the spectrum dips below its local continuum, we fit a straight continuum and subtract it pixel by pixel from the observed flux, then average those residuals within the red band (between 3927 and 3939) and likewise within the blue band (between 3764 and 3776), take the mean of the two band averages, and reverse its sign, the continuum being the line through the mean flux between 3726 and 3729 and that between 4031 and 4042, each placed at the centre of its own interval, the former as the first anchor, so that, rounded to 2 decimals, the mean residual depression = 1.52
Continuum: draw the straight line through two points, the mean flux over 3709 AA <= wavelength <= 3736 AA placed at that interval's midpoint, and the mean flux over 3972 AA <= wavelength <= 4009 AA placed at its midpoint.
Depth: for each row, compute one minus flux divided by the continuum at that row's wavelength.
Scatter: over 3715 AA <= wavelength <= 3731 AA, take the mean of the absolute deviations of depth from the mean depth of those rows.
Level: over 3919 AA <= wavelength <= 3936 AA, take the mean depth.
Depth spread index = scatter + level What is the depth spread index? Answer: 0.24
